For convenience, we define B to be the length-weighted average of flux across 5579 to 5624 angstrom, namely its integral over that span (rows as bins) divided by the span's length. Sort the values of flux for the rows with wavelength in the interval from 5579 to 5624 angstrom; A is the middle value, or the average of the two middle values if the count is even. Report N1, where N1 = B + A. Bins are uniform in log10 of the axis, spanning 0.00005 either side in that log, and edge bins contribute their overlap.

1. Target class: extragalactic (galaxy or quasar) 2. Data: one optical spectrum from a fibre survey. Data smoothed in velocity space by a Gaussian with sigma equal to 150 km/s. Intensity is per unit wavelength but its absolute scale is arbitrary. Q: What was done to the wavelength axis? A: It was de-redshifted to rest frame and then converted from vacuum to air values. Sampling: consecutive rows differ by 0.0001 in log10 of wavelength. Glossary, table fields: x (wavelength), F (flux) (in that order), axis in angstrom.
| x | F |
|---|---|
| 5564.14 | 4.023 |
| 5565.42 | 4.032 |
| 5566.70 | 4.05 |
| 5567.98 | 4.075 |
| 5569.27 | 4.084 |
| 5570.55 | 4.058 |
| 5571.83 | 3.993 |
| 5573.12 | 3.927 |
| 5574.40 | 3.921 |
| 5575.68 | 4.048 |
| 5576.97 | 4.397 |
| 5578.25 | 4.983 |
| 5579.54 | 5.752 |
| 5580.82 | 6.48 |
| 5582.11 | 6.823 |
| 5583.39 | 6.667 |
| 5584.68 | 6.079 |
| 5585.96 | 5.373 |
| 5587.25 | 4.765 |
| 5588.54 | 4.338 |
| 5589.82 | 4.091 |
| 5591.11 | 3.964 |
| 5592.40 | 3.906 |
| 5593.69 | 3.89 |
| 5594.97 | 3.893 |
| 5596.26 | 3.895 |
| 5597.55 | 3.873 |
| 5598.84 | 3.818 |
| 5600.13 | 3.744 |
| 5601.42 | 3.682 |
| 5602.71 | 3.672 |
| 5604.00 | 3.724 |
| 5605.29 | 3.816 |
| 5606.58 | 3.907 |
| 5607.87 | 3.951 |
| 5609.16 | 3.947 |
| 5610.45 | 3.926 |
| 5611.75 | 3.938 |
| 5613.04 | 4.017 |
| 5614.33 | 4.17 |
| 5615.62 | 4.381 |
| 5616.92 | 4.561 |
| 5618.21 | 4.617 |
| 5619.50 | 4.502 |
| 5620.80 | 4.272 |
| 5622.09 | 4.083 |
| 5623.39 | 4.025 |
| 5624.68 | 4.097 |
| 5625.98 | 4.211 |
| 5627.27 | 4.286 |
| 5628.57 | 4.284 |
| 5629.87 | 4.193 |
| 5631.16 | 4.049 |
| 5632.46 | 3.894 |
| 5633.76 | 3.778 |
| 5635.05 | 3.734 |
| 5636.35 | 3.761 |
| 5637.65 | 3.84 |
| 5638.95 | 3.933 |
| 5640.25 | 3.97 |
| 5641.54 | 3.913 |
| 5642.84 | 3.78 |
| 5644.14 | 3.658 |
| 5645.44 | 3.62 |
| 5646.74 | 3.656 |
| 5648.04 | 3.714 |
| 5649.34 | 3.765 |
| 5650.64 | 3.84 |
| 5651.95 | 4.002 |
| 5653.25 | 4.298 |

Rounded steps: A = 4.0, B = 4.4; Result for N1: 8.4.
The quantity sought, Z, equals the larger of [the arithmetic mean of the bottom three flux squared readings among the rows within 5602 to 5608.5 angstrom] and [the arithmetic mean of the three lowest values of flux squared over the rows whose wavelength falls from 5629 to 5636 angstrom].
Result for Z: 14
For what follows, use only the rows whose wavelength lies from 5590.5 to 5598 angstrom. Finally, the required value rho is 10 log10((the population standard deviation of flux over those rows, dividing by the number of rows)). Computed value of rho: -15.4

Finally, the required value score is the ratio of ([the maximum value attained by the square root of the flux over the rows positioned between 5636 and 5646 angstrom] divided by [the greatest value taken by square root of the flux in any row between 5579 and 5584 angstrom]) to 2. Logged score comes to 0.38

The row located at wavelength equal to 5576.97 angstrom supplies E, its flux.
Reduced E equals 4.397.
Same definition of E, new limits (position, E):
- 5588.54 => 4.338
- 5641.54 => 3.913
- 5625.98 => 4.211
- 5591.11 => 3.964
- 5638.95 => 3.933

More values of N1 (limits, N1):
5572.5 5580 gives 8.7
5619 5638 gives 8.1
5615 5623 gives 8.8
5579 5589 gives 11.7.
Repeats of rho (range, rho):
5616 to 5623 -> -7.0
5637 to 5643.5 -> -11.7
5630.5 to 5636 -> -9.1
